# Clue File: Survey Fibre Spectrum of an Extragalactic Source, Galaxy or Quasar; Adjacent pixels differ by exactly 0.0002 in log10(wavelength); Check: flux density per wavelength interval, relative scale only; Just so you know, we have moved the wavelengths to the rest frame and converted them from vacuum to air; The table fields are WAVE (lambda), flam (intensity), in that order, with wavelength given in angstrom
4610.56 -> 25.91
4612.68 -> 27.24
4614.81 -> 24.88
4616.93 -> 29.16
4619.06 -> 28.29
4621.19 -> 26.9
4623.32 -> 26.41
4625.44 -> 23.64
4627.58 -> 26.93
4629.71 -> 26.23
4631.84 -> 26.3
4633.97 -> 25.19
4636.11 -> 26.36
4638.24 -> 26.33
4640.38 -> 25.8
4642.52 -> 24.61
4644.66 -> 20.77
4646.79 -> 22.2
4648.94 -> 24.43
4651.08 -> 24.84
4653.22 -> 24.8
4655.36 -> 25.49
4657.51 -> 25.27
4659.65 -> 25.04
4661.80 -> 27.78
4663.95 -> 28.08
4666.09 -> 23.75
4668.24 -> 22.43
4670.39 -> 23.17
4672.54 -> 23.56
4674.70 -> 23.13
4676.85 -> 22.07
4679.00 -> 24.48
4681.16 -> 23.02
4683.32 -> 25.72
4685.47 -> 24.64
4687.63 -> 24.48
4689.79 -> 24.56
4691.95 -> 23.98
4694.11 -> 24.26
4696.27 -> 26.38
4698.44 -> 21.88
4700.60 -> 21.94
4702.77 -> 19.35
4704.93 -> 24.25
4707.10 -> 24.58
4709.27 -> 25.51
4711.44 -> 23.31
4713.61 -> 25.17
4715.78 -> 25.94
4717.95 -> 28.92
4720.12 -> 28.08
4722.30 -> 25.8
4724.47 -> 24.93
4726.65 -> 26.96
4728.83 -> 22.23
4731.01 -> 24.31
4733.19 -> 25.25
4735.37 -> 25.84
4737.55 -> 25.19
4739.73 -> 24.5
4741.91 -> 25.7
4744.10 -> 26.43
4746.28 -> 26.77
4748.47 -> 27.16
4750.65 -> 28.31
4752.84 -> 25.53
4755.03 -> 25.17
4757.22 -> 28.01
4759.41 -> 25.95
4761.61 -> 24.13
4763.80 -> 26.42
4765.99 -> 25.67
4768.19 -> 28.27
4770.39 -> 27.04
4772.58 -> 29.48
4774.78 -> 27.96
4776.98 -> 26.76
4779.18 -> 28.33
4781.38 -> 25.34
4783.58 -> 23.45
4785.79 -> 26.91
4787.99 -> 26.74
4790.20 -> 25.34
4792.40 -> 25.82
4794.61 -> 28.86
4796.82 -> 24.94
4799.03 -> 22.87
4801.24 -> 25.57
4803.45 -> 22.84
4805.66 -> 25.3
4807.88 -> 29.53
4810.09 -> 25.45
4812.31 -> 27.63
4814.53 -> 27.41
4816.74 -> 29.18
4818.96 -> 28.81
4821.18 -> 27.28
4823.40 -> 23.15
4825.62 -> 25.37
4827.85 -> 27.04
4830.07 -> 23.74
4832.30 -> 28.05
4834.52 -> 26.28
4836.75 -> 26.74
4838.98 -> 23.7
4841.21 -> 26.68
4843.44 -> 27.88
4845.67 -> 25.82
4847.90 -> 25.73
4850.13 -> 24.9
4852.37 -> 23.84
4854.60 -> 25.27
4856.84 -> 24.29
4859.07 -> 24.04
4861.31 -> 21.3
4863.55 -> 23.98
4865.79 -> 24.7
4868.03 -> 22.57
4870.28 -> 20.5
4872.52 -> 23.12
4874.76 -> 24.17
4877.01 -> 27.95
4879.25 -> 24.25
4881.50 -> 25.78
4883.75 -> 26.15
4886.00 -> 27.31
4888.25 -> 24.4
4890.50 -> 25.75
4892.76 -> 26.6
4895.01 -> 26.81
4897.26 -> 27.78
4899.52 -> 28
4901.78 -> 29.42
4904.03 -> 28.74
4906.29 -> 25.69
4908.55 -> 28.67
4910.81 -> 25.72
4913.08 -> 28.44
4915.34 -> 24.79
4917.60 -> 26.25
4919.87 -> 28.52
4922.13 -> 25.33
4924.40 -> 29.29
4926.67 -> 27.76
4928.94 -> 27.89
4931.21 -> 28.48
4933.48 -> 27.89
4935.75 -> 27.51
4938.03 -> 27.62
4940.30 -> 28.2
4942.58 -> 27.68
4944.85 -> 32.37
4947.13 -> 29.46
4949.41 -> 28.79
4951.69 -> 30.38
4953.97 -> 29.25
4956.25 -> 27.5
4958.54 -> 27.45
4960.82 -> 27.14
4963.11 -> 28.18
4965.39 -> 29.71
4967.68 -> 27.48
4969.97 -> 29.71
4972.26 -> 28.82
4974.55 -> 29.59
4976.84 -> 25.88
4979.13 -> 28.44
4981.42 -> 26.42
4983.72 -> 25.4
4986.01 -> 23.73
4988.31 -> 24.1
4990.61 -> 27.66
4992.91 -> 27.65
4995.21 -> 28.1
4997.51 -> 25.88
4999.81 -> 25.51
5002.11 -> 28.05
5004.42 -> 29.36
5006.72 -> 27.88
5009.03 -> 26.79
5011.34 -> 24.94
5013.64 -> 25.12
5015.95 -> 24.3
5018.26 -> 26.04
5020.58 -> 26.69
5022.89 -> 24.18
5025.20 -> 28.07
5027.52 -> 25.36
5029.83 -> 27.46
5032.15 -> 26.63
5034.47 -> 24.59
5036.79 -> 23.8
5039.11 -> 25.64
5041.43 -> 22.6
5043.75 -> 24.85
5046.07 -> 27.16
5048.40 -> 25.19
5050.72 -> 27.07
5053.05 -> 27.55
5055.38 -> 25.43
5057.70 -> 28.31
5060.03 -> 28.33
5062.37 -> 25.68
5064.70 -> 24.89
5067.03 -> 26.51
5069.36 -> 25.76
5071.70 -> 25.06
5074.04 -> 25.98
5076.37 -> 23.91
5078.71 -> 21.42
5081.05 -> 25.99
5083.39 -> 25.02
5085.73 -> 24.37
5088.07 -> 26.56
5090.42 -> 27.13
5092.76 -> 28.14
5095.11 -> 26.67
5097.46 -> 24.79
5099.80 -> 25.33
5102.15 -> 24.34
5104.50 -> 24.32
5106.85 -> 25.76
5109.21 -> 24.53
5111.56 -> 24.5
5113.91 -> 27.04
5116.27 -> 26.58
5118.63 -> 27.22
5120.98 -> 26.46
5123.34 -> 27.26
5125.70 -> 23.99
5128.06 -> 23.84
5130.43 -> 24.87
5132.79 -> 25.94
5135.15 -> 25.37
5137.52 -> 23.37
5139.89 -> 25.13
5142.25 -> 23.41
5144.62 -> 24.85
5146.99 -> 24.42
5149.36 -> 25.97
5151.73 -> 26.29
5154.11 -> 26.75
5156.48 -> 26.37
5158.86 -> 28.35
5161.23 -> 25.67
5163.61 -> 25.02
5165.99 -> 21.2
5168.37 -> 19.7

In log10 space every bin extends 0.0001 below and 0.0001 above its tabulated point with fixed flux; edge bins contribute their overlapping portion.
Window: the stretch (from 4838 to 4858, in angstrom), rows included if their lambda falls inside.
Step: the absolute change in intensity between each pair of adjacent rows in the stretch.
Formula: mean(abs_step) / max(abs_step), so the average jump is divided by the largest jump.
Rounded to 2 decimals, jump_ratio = 0.45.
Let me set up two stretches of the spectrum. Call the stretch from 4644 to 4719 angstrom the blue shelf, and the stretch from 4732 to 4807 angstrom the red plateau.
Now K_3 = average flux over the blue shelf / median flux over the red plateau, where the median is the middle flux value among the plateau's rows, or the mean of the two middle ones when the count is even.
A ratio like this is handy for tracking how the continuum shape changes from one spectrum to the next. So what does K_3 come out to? 0.94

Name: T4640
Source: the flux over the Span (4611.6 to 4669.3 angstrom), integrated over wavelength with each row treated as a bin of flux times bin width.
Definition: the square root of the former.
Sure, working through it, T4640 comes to 38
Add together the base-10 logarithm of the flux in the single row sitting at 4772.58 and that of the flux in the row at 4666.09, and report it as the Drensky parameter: 2.85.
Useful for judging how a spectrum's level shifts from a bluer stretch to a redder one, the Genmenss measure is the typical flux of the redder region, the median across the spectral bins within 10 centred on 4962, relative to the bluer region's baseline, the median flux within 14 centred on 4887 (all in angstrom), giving 1.07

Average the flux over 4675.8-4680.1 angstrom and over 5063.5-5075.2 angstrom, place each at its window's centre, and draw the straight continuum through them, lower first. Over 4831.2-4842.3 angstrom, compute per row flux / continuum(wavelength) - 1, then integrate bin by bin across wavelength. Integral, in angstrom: 0.94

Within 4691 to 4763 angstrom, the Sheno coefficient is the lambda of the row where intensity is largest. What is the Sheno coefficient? 4717.95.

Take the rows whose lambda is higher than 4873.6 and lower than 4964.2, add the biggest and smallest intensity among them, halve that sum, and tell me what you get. 28.3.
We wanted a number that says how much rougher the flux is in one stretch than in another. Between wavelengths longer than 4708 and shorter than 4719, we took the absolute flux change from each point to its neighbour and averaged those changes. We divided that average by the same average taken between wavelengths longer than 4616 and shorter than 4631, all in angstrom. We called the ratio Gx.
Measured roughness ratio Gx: 1.2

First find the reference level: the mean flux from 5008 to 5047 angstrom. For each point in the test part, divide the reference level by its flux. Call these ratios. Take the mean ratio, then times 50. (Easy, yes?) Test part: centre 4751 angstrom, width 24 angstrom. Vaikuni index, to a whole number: 49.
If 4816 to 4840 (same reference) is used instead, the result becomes 49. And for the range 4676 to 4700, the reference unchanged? 53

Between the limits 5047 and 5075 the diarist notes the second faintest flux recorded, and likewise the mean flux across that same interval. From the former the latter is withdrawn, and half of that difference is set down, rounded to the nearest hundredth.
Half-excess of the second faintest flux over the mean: -0.63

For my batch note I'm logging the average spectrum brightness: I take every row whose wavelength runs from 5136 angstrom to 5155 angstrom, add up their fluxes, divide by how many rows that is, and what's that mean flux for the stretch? 25.0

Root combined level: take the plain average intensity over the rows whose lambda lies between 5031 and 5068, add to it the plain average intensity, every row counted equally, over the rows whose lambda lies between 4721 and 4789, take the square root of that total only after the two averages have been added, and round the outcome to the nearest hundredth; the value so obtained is 7.21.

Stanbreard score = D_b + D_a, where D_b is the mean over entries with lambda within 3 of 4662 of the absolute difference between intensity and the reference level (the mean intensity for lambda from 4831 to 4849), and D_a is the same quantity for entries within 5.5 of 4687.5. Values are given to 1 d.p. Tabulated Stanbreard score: 3.2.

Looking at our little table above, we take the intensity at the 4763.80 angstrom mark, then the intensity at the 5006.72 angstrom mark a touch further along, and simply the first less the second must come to -1.5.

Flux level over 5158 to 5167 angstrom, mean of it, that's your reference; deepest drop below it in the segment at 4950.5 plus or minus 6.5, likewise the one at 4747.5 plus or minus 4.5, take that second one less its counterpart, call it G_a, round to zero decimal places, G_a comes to 1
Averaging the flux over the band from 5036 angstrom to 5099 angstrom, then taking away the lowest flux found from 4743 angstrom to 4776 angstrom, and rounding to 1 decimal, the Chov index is 1.6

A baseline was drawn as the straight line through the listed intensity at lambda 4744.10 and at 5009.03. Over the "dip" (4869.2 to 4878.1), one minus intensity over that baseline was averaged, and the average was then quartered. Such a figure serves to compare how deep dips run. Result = 0.025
